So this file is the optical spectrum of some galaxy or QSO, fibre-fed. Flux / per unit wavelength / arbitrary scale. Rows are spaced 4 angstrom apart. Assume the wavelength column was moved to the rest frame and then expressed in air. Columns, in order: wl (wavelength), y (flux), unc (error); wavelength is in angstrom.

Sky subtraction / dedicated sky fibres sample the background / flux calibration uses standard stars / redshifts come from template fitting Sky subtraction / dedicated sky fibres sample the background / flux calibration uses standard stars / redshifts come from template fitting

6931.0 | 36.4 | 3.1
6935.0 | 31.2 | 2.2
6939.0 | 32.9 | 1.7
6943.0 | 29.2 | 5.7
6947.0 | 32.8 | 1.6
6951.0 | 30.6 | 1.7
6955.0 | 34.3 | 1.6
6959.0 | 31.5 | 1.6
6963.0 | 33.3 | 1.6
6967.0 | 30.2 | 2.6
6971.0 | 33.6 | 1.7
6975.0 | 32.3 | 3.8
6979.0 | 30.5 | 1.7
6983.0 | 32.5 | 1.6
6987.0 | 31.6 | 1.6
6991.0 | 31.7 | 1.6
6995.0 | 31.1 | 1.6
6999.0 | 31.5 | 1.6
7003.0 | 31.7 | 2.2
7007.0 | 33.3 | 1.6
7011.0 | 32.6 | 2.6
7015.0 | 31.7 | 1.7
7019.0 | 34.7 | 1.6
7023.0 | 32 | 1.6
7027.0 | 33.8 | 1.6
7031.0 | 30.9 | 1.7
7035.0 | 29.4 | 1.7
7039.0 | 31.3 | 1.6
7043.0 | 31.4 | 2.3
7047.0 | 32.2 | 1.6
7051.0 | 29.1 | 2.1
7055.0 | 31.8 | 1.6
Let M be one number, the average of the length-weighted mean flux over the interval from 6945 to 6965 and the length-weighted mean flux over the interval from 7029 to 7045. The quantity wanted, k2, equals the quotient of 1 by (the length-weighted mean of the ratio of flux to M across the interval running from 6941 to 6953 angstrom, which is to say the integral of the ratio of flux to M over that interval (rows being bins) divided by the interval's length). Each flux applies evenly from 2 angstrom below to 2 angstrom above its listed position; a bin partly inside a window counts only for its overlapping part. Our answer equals 1.02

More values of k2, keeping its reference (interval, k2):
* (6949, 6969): 0.99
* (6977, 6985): 1.00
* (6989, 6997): 1.01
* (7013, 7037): 0.99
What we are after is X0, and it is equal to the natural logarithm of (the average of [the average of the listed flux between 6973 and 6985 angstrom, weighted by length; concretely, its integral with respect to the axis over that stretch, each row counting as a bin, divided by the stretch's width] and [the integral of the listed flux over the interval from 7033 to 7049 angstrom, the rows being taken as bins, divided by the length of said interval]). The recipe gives 3.45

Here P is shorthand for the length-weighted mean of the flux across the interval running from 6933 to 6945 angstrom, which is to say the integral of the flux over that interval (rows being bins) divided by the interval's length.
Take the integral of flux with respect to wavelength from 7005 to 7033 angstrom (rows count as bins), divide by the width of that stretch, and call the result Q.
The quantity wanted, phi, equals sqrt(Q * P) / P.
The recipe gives 1.03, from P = 31.1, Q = 32.7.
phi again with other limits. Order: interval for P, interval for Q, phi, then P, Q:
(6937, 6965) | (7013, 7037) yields 1.00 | 32.1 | 32.1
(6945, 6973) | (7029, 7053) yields 0.97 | 32.3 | 30.7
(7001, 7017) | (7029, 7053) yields 0.97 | 32.3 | 30.7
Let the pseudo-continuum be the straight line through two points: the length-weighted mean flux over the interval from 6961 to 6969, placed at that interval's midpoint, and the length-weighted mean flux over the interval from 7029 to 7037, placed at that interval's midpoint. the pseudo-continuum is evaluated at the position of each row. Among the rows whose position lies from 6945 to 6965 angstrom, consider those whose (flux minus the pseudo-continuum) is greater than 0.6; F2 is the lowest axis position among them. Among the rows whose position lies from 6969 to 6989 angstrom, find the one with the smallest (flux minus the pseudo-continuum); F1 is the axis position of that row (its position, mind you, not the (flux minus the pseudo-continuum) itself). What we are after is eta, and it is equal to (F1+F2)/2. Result 6963 angstrom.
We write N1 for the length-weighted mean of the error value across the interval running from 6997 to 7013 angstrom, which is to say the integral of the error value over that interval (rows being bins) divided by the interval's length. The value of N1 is 2.00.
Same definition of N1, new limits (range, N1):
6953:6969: 1.85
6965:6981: 2.45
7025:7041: 1.65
